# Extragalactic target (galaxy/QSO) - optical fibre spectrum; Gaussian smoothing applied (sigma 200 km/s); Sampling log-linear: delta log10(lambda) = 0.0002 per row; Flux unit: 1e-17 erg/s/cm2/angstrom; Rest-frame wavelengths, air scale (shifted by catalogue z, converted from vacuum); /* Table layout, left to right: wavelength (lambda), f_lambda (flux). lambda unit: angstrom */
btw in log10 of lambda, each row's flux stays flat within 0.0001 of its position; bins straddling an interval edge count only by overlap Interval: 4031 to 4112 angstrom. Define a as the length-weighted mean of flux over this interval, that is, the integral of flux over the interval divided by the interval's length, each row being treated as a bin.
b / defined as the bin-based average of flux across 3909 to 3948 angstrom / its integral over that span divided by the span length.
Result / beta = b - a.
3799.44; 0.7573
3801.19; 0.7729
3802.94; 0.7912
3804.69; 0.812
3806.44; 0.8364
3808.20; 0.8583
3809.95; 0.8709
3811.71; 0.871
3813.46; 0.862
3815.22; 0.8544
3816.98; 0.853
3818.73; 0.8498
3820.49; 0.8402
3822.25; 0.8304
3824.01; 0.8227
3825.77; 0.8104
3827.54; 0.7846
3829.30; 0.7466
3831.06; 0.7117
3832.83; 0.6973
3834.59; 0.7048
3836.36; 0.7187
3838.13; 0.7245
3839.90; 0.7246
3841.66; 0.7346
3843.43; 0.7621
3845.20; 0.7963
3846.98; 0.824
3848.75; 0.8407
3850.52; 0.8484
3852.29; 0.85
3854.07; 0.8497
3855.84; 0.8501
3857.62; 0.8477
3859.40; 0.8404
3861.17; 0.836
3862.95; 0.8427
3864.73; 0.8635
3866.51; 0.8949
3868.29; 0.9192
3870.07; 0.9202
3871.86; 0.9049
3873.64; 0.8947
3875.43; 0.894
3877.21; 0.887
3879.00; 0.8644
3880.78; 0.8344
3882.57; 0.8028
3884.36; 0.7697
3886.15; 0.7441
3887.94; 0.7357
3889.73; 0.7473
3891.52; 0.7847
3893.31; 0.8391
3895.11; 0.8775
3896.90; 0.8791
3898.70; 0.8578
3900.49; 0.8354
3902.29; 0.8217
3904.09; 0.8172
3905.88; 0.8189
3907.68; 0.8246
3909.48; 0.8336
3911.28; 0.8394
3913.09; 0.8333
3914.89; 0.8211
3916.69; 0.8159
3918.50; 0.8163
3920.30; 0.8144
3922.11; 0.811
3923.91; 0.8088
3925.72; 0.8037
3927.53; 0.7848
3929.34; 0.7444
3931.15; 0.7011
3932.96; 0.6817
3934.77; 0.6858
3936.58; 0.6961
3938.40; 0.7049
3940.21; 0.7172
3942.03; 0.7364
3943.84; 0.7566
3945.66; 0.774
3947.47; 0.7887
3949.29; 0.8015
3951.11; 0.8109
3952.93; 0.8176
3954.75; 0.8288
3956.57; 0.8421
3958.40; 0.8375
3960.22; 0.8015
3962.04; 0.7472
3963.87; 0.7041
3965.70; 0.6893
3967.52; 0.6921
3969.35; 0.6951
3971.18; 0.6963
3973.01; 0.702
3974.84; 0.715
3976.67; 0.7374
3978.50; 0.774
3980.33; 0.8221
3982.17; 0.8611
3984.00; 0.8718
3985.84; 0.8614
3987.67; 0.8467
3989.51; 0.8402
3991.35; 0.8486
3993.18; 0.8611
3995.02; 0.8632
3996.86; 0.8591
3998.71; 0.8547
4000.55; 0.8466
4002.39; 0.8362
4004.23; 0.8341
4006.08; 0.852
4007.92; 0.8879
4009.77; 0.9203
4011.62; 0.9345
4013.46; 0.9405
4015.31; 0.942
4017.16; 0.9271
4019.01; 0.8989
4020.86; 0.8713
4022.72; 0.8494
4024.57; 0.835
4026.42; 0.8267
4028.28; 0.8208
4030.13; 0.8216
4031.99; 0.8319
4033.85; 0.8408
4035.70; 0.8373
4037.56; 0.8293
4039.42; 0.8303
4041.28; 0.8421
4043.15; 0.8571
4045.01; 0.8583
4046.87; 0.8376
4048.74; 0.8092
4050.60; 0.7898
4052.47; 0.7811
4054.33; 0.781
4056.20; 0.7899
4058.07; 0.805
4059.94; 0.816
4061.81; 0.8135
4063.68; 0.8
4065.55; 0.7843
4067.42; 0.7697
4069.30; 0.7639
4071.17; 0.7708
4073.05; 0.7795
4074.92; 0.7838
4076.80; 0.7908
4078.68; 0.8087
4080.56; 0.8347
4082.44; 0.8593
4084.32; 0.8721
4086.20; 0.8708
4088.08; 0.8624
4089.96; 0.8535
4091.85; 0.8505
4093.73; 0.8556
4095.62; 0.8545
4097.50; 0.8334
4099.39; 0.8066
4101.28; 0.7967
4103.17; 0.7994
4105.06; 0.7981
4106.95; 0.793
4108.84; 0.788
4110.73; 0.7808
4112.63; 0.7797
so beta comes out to -0.05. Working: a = 0.82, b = 0.770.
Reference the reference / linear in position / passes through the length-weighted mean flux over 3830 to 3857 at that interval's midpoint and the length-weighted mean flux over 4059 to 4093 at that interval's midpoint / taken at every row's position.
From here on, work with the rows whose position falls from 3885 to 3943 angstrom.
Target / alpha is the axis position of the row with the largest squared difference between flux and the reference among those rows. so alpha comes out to 3932.96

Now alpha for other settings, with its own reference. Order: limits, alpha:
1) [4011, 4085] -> 4015.31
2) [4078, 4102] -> 4084.32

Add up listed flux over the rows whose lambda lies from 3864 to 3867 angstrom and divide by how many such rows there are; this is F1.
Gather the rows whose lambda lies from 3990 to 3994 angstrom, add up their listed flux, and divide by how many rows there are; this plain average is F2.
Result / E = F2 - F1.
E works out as -0.02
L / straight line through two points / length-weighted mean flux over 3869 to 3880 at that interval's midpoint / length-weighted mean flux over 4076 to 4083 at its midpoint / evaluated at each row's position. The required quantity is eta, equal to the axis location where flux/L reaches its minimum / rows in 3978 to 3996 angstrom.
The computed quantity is 3978.50 angstrom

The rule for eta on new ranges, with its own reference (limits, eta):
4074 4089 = 4074.92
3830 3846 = 3832.83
